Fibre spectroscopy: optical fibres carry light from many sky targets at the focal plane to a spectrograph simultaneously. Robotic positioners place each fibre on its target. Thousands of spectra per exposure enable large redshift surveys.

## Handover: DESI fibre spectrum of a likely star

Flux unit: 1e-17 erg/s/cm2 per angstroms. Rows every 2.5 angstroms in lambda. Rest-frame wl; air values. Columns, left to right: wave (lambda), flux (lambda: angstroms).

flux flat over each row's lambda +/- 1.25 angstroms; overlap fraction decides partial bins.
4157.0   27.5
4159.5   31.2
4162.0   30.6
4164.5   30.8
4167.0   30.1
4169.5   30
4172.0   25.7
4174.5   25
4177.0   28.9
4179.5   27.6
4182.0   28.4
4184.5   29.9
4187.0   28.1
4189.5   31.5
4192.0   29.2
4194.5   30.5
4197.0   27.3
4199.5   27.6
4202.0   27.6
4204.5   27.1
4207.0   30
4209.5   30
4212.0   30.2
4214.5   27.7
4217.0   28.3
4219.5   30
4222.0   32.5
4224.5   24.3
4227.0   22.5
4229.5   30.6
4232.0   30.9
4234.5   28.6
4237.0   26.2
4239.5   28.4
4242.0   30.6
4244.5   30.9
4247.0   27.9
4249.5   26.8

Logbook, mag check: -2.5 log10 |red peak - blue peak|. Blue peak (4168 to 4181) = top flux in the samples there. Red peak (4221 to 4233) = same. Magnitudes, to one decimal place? -1.0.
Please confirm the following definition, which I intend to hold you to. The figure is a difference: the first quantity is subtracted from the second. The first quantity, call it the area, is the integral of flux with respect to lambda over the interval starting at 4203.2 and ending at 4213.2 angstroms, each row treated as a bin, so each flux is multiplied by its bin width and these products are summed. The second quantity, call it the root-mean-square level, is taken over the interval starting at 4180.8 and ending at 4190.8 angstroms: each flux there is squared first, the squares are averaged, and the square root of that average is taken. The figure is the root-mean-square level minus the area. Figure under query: -264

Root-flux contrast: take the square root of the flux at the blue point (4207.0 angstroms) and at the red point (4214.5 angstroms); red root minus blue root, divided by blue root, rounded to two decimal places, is -0.04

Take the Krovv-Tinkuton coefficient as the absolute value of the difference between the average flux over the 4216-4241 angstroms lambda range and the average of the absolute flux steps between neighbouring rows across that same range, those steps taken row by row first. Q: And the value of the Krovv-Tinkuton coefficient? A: 25.0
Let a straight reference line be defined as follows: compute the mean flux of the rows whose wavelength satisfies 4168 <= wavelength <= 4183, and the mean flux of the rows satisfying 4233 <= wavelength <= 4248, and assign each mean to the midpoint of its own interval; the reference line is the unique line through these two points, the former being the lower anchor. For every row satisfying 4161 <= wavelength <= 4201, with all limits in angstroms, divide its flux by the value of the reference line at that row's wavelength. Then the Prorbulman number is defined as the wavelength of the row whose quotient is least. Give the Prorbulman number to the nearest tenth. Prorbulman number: 4174.5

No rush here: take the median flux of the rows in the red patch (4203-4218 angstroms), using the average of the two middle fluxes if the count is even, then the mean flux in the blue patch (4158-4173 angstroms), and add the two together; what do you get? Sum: 58.9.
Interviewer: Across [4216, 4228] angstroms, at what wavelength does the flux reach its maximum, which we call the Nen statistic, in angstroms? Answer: 4222.0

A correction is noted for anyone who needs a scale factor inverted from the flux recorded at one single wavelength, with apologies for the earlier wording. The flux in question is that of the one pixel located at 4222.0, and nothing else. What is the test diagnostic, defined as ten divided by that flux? 0.31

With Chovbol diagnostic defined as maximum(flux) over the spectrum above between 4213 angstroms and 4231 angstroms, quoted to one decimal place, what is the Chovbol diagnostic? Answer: 32.5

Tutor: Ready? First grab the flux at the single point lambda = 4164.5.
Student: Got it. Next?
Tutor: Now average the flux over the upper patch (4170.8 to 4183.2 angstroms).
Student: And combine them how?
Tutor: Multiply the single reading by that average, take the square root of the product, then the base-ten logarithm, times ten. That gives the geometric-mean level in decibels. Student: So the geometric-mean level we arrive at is 14.6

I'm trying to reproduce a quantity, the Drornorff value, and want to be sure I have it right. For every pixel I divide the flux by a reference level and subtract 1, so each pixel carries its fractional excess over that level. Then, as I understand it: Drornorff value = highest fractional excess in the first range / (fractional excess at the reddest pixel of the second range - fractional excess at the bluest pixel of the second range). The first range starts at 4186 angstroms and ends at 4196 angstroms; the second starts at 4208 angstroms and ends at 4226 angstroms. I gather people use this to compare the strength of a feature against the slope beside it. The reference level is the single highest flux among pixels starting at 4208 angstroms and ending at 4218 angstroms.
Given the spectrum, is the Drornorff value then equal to -0.2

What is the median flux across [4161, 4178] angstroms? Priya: 30.0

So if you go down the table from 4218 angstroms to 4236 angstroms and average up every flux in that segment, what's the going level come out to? 28.5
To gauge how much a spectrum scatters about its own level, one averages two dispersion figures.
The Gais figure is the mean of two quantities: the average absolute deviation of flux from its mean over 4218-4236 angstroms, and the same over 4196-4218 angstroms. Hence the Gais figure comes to 2.00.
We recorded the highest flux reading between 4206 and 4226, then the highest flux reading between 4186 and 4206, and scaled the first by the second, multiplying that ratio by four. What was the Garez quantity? 4.13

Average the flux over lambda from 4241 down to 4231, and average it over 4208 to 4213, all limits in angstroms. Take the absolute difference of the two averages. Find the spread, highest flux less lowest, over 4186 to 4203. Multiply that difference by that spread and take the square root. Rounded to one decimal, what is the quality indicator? 2.6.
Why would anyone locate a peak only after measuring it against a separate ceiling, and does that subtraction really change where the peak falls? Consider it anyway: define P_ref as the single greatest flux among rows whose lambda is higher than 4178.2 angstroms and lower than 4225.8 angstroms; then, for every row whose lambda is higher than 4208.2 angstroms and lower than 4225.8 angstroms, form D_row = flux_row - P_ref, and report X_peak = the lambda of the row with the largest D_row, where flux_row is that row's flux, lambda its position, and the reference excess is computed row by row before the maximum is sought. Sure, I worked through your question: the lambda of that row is 4222.0 angstroms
